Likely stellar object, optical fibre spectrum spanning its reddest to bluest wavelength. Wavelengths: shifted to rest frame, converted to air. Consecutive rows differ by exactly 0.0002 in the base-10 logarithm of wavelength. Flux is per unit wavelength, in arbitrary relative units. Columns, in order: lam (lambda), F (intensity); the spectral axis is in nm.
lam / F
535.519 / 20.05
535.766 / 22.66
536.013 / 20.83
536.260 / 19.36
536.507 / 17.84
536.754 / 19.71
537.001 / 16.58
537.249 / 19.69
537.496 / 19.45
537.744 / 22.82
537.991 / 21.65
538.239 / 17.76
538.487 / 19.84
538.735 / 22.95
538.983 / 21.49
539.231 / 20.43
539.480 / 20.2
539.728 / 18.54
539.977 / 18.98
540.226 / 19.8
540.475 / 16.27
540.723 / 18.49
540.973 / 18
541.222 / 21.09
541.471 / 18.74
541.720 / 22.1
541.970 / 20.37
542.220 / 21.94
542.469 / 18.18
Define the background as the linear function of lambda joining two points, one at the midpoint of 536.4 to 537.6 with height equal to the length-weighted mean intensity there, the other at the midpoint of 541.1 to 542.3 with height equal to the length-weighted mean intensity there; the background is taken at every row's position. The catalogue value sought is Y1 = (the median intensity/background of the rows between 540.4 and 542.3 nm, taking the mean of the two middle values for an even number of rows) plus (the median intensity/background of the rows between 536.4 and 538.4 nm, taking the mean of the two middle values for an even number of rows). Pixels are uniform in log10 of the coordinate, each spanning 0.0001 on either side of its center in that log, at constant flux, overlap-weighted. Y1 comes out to 1.98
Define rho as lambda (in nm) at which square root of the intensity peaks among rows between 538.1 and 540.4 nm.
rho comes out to 538.735 nm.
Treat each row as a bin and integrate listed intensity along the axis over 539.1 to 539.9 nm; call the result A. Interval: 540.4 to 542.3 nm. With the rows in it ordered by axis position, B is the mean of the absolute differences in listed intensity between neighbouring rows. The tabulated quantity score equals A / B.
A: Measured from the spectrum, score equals 7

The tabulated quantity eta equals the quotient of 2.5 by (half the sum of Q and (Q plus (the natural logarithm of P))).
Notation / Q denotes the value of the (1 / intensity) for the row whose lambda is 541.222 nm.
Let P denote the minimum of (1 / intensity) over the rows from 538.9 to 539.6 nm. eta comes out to -1.68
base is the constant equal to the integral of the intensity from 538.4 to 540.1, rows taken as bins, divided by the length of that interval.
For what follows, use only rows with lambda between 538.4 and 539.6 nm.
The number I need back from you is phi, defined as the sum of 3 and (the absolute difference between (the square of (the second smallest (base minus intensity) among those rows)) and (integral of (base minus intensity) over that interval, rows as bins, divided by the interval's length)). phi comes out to 4.94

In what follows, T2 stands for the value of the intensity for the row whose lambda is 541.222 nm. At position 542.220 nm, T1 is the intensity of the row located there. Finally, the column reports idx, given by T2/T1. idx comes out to 0.96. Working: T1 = 21.94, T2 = 21.09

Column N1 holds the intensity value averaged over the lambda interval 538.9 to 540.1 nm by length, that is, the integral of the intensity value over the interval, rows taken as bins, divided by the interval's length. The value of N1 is 19.9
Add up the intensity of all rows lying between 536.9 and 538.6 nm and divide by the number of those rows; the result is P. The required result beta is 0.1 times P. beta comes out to 1.97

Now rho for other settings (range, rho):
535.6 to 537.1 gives 535.766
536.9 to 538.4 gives 537.744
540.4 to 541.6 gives 541.222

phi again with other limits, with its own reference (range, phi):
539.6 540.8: 3.04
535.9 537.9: 3.57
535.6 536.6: 3.10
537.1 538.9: 9.26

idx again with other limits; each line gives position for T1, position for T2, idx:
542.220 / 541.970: 0.93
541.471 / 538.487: 1.06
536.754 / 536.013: 1.06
